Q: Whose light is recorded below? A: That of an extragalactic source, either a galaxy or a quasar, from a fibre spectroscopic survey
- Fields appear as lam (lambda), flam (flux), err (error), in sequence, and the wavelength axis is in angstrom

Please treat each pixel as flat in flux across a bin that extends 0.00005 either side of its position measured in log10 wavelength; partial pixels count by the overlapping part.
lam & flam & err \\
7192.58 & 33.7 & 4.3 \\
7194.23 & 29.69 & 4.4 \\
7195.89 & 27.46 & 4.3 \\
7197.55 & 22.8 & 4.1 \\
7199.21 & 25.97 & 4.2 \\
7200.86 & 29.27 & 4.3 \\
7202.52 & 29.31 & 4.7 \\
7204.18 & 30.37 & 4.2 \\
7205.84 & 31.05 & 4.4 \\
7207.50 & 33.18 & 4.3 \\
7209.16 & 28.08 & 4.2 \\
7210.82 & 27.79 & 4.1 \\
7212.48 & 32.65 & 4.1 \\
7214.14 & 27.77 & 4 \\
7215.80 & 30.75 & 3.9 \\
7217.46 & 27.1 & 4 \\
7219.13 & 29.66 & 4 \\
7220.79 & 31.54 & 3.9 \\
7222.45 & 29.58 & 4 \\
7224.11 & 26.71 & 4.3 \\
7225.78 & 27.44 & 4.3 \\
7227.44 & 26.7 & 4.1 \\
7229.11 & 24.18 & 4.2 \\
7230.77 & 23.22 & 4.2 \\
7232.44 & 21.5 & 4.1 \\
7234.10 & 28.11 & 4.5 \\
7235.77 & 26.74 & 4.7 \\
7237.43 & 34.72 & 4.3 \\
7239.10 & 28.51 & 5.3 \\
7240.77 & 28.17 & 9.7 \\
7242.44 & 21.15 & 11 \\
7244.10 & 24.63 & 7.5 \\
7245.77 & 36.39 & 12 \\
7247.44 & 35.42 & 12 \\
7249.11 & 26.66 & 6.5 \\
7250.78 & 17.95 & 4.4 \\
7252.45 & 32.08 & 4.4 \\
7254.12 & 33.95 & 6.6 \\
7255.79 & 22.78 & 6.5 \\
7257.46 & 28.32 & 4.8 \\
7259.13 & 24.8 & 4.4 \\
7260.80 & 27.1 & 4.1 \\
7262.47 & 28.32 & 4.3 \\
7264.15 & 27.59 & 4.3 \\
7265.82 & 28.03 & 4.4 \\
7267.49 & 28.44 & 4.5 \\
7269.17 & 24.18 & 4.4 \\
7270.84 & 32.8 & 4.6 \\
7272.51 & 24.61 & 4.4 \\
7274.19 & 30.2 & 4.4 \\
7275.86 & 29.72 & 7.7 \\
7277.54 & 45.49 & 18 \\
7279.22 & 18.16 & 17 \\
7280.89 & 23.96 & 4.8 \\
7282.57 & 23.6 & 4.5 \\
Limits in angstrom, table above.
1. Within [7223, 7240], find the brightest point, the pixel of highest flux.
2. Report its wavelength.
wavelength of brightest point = 7237.43 angstrom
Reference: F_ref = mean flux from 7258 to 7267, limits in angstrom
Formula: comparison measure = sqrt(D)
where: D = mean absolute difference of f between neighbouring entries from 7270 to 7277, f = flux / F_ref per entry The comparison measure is 0.42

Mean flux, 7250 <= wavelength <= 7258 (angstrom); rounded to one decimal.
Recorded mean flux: 27.0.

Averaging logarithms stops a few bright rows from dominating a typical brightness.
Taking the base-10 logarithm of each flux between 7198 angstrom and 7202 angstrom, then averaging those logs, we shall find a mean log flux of 1.44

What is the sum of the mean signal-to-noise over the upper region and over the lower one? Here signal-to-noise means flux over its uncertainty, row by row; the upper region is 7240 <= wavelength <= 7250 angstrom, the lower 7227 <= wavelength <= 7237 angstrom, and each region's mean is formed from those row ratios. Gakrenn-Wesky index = 8.9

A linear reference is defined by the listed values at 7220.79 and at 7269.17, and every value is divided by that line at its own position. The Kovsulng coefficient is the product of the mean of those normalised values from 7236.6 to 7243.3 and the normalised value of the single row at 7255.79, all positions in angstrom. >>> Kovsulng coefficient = 0.85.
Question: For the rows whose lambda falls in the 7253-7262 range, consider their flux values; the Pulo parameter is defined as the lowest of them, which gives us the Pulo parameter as 22.78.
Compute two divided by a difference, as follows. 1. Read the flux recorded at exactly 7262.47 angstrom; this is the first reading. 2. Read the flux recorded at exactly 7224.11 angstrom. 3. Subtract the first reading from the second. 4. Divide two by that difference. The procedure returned -1.2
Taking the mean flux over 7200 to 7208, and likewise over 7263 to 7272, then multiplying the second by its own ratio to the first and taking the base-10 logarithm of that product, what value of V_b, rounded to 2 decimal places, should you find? 1.41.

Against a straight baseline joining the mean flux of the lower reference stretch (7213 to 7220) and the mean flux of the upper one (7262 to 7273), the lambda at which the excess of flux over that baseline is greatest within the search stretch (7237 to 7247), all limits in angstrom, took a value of 7245.77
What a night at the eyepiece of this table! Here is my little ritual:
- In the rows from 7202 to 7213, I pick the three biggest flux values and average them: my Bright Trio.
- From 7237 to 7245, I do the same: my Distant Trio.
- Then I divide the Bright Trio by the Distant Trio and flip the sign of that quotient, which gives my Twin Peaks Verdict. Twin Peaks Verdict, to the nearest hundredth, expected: -1.06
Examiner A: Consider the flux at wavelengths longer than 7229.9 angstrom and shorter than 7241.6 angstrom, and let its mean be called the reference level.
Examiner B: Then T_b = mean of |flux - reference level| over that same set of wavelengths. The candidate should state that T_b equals 3.0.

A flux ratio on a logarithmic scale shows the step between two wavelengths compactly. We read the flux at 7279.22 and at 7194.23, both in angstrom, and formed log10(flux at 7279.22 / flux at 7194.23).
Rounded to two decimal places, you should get -0.21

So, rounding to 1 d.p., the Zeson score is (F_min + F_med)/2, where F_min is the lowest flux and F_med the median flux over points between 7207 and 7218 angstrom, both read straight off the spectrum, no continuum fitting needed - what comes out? 27.6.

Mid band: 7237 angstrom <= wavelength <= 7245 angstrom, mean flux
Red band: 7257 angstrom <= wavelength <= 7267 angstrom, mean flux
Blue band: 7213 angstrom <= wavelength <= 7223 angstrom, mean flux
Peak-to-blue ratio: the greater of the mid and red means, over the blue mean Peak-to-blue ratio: 0.93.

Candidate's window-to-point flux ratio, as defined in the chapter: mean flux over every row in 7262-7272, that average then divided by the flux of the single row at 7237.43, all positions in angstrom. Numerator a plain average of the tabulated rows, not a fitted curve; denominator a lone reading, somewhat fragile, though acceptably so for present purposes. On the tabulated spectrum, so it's 0.81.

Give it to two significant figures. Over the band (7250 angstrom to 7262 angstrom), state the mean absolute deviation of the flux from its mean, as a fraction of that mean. 0.16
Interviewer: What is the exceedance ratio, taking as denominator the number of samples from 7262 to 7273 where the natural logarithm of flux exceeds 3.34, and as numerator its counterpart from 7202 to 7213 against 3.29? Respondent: 2.33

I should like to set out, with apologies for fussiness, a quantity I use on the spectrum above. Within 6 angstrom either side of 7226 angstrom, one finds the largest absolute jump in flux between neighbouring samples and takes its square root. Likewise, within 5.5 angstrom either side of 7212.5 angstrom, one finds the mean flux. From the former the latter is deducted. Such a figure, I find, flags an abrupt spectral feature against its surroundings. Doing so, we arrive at -27.9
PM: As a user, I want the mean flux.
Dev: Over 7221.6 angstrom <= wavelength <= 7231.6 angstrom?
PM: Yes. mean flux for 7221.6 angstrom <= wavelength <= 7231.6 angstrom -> 26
